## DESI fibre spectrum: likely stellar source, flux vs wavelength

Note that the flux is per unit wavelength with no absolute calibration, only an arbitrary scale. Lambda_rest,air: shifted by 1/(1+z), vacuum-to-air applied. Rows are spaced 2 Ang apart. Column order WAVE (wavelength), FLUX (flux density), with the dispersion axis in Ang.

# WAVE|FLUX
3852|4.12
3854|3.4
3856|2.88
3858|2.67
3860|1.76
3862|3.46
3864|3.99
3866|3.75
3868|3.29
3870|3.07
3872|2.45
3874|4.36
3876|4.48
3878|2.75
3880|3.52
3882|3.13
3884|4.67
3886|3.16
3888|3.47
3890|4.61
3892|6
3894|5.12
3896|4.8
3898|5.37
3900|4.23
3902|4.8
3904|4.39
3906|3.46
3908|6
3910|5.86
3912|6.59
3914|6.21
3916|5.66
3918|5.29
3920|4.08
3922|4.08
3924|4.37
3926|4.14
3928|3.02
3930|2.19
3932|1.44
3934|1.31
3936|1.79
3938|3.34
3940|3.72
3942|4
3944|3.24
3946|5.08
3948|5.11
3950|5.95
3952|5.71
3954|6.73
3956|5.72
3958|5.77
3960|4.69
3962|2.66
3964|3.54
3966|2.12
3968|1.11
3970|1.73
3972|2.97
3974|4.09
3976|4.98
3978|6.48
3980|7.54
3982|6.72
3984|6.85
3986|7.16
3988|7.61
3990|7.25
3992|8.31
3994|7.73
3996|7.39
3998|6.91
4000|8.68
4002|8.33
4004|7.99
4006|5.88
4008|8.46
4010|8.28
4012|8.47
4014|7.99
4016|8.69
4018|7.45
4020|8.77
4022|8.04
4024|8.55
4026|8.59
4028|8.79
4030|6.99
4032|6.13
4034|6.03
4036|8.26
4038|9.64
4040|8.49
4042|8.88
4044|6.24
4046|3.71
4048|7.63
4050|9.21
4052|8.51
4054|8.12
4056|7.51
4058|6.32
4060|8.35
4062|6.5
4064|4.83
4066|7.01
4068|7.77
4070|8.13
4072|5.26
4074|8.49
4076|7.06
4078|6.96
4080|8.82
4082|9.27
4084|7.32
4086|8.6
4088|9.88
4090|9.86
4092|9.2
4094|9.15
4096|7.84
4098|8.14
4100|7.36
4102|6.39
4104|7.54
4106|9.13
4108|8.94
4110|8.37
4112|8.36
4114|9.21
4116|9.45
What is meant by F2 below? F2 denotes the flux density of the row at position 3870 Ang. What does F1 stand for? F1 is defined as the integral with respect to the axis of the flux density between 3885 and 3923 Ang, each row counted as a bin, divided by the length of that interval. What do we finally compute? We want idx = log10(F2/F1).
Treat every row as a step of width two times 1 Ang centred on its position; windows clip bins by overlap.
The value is -0.20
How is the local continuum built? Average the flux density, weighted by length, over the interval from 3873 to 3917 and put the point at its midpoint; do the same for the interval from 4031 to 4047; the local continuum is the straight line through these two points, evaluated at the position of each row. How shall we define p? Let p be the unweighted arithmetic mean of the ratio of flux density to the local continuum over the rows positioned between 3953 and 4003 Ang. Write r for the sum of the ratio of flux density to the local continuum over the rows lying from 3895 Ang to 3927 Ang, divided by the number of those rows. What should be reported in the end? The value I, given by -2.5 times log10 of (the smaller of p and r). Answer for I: 0.081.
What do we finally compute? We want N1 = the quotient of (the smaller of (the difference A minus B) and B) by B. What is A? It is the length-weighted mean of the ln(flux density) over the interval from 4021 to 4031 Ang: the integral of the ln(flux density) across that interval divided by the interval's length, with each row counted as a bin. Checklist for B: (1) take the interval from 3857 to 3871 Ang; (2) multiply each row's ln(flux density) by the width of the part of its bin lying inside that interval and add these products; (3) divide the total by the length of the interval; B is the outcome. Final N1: 0.88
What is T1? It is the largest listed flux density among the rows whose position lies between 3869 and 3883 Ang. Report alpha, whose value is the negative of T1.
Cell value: -4.5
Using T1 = 4.48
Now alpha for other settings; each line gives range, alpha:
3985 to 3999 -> -8.3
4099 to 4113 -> -9.1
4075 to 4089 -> -9.9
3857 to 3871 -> -4.0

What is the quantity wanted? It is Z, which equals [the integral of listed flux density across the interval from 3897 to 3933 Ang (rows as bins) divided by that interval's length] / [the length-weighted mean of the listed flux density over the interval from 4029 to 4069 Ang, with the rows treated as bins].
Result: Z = 0.62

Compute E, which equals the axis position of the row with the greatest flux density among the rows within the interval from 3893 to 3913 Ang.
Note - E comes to 3912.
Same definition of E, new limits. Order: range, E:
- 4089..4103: 4090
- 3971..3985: 3980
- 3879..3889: 3884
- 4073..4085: 4082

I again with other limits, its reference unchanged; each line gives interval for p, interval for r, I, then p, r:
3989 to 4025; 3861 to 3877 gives 0.169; 1.20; 0.86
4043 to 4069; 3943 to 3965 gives 0.155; 0.94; 0.87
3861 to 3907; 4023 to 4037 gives 0.121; 0.89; 1.09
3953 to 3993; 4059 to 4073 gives 0.166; 0.86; 0.89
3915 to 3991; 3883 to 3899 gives 0.271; 0.78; 1.01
